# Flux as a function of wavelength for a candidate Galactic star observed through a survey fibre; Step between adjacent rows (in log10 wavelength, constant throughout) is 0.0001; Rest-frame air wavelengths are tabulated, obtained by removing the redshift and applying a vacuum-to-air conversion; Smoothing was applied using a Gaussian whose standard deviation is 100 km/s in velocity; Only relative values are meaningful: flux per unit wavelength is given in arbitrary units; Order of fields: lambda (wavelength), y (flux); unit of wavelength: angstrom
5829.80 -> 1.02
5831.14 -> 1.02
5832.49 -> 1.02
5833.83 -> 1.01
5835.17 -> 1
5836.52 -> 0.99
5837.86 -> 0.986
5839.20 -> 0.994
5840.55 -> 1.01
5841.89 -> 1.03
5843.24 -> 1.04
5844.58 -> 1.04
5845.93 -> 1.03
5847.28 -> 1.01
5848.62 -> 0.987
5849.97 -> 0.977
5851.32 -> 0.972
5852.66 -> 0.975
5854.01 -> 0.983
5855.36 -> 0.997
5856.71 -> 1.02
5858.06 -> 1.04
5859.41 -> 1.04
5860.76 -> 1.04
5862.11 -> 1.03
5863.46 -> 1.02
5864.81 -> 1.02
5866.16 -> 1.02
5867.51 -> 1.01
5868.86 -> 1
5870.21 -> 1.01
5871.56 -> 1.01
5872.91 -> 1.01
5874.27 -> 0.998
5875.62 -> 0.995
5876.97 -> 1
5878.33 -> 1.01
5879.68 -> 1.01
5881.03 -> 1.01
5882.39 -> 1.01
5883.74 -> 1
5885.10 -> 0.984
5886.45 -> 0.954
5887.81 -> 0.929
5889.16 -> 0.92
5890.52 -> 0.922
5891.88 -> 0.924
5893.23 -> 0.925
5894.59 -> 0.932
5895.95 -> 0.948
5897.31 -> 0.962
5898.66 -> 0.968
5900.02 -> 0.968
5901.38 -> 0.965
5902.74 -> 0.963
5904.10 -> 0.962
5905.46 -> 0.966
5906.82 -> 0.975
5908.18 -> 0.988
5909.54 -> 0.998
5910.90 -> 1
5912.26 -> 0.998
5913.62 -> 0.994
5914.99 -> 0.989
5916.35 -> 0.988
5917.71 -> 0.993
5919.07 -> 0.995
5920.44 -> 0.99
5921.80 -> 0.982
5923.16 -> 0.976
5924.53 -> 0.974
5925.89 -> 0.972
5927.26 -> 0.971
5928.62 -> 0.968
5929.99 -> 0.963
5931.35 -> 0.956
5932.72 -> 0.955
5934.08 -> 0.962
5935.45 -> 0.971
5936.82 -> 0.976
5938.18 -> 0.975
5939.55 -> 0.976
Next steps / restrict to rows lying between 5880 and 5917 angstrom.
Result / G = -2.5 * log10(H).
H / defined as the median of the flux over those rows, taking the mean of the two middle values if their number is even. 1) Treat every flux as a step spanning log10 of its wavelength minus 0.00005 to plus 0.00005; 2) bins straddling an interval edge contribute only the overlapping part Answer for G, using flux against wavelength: 0.04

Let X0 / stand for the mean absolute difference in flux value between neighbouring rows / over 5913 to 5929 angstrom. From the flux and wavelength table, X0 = 0.0036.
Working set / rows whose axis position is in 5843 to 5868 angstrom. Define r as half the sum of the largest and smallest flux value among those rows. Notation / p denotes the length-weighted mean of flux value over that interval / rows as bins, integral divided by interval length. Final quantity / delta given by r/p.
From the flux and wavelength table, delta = 0.99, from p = 1.01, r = 1.01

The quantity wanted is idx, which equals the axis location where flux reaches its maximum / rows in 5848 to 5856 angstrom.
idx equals 5855.36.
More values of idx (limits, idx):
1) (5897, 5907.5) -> 5906.82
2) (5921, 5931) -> 5921.80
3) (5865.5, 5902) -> 5866.16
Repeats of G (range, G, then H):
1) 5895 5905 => 0.04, 0.96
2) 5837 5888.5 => -0.01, 1.01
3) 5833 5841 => 0.00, 1.00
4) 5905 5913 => 0.01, 0.99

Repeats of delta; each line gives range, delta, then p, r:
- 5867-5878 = 1.00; 1.00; 1.00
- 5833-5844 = 1.00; 1.01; 1.01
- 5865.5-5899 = 0.99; 0.98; 0.97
